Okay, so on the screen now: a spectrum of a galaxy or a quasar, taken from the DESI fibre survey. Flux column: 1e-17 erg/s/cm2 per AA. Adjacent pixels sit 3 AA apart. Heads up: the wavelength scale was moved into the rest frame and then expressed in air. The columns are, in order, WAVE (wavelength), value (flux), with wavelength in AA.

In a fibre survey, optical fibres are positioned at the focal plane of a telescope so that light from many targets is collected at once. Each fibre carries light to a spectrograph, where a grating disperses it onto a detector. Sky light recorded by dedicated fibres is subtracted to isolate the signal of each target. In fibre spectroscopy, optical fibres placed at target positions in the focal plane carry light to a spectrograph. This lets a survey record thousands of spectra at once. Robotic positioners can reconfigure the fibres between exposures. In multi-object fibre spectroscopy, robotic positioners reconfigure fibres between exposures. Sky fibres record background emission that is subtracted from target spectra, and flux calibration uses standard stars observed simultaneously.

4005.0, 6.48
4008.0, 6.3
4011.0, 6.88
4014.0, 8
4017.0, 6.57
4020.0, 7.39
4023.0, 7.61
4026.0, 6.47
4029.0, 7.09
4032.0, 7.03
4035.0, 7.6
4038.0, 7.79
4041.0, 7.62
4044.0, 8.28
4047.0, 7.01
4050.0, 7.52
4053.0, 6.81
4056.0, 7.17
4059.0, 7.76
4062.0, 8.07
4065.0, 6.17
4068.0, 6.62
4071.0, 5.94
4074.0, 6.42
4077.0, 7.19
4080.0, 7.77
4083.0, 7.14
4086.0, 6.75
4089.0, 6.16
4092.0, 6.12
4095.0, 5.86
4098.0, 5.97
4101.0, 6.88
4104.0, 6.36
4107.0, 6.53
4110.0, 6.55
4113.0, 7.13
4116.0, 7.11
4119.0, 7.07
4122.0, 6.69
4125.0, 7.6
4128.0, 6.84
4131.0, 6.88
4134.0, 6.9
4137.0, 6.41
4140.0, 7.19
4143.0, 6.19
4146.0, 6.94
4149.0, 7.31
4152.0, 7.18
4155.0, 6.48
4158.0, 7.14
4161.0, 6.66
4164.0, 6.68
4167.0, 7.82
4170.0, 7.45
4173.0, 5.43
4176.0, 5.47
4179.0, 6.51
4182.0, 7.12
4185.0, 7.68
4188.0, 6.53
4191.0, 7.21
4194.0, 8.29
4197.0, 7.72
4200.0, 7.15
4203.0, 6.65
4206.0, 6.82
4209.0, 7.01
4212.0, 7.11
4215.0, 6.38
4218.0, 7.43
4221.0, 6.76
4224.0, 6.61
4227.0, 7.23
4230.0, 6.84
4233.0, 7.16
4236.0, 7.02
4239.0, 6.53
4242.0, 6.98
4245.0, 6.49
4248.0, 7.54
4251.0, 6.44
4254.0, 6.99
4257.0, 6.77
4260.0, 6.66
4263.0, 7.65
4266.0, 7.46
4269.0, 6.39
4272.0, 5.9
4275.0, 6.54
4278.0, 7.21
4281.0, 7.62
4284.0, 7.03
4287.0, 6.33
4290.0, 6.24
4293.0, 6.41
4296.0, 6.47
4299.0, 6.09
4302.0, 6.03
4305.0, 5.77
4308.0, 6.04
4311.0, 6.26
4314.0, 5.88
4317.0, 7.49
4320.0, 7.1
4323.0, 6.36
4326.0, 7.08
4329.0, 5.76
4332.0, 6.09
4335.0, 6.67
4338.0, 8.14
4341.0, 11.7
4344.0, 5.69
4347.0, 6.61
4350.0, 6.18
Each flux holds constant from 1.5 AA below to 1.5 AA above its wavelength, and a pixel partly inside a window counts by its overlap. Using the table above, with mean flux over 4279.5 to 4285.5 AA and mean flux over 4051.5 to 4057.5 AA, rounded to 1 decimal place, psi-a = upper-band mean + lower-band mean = 14.3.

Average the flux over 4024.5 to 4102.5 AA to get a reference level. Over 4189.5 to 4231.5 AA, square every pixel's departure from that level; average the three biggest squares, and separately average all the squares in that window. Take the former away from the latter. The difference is -0.64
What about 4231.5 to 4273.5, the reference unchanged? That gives -0.41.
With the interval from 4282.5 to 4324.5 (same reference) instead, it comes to -0.61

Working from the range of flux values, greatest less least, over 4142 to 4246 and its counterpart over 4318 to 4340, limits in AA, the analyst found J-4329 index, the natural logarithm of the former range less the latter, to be -0.73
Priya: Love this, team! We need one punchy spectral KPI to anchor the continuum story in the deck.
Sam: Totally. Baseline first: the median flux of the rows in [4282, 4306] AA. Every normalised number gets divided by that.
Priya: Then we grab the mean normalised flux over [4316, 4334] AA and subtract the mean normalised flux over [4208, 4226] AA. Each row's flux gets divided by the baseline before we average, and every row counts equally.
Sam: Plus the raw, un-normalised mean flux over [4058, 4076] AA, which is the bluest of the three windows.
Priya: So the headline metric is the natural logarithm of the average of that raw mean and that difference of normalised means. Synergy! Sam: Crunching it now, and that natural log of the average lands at 1.22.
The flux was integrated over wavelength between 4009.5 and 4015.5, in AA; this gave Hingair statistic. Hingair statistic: 44.6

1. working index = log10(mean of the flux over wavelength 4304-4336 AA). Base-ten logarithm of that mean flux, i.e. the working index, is 0.807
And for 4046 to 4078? 0.843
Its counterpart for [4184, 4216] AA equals 0.854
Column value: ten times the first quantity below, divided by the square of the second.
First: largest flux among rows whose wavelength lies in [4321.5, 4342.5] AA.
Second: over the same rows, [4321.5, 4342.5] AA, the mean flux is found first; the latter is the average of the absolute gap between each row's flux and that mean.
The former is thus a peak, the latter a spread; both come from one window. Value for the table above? 56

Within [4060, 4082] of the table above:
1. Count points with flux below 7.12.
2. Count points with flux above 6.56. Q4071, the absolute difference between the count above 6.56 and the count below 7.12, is 0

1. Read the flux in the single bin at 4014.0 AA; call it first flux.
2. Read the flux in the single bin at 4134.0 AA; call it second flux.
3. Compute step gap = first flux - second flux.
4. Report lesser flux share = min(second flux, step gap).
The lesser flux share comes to 1.1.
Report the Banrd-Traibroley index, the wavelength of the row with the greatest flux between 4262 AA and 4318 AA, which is 4263.0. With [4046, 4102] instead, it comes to 4062.0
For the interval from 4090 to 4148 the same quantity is 4125.0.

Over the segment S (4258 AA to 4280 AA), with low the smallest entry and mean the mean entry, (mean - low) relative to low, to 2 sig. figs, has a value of 0.16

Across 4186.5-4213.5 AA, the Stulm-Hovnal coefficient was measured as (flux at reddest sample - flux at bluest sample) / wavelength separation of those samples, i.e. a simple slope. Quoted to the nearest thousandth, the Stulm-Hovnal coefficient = 0.024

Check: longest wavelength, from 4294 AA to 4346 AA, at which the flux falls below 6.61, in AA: 4344.0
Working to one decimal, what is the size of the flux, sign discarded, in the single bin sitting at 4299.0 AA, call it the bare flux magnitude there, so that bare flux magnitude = 6.1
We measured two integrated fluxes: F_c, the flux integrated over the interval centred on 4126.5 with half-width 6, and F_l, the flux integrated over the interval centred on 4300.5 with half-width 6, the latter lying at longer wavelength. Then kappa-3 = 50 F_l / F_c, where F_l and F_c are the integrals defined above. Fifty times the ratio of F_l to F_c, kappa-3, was 43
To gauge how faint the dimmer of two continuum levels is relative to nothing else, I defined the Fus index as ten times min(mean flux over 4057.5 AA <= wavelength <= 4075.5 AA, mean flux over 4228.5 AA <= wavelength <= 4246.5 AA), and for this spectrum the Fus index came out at 68.3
